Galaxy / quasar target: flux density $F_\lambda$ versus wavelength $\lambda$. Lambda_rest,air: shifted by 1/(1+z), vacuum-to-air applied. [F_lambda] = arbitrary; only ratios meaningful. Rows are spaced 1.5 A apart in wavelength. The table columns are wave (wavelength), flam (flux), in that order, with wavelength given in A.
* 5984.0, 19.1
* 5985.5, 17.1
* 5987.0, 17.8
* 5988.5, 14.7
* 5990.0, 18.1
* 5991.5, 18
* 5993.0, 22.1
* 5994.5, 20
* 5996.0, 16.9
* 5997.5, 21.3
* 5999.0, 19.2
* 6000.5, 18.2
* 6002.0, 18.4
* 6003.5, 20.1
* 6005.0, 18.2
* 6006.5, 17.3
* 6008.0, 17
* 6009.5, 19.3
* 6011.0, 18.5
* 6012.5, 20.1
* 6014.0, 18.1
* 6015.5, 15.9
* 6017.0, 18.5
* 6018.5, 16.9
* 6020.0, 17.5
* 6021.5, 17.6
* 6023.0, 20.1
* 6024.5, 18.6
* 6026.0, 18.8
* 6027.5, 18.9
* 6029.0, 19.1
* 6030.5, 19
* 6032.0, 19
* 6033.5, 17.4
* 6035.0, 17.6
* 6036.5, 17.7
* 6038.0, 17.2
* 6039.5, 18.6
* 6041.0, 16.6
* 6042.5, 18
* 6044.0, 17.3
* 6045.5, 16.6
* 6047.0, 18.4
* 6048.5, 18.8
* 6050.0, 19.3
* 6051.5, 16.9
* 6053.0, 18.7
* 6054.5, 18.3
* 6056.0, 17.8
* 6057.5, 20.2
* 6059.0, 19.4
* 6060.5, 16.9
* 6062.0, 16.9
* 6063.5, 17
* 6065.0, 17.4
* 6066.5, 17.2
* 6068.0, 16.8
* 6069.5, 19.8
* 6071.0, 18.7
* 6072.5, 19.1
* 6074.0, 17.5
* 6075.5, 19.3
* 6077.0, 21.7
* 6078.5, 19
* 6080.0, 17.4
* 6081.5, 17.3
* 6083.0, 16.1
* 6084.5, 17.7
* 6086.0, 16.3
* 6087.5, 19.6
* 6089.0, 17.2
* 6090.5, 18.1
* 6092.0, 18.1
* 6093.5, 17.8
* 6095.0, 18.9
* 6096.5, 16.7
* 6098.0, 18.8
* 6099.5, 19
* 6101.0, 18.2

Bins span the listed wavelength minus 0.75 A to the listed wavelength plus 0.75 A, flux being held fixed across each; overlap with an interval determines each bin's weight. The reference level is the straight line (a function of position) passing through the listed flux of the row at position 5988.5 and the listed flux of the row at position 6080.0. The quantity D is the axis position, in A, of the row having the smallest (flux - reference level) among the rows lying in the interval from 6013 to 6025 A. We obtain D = 6015.5 A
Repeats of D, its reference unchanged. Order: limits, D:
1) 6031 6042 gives 6041.0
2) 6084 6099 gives 6086.0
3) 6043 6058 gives 6045.5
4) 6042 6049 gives 6045.5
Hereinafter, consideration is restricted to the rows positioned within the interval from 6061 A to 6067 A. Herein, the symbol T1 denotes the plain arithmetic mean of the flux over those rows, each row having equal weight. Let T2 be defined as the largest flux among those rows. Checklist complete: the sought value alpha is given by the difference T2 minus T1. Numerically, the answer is 0.3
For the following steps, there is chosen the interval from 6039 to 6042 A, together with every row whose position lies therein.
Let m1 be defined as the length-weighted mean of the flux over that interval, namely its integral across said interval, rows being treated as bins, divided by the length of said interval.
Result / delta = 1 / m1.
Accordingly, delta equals 0.0570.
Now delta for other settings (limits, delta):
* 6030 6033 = 0.0530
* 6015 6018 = 0.0579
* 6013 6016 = 0.0576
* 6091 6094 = 0.0556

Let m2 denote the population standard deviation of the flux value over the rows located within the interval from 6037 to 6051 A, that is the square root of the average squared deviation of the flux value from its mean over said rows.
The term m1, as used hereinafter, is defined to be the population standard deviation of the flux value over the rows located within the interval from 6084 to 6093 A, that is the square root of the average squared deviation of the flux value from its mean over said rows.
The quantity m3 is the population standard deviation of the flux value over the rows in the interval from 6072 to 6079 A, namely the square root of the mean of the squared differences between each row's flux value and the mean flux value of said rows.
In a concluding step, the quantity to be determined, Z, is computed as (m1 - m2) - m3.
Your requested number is -1.3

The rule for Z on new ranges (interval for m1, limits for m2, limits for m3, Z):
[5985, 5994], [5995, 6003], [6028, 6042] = -0.1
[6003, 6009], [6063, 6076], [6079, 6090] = -0.9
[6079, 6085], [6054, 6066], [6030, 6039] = -1.3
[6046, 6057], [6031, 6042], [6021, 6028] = -0.8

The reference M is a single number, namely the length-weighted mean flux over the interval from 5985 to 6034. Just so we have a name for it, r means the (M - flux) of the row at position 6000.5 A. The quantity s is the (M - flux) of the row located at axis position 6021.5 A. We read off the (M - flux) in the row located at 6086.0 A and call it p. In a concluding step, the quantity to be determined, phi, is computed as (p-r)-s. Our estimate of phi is 1.1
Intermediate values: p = 2.1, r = 0.2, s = 0.8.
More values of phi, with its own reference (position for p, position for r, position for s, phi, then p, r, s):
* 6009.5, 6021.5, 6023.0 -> 0.0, -0.9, 0.8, -1.7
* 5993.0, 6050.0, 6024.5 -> -2.6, -3.7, -0.9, -0.2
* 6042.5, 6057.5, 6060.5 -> 0.7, 0.4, -1.8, 1.5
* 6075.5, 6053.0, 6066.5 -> -1.8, -0.9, -0.3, 1.2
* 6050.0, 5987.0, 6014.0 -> -1.8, -0.9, 0.6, 0.3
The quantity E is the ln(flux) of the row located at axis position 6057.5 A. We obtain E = 3.01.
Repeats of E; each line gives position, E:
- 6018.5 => 2.83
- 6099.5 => 2.94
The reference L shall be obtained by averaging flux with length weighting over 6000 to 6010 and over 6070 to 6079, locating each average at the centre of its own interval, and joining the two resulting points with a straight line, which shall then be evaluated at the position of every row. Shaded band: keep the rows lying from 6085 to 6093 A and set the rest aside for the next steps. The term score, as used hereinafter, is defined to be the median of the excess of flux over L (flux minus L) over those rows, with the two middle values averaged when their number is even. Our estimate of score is -1.4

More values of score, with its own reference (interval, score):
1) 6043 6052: -1.0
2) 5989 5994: 0.0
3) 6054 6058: -0.7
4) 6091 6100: -1.1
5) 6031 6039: -1.1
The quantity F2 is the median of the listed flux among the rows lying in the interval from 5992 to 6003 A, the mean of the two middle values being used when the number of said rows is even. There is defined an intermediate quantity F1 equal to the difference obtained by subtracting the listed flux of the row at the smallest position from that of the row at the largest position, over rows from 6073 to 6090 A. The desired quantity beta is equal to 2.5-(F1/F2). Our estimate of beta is 2.52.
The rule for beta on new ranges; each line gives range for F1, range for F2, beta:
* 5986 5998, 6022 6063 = 2.31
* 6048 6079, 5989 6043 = 2.49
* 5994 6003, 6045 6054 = 2.59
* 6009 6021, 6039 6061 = 2.60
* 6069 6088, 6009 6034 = 2.51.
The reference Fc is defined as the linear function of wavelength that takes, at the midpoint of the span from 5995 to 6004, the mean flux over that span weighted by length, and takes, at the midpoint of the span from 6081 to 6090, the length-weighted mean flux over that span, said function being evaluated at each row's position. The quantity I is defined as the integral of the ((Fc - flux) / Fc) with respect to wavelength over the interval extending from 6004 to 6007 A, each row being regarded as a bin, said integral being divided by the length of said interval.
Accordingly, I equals 0.05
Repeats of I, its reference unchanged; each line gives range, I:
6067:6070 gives -0.02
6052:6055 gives -0.02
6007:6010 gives 0.05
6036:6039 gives 0.04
